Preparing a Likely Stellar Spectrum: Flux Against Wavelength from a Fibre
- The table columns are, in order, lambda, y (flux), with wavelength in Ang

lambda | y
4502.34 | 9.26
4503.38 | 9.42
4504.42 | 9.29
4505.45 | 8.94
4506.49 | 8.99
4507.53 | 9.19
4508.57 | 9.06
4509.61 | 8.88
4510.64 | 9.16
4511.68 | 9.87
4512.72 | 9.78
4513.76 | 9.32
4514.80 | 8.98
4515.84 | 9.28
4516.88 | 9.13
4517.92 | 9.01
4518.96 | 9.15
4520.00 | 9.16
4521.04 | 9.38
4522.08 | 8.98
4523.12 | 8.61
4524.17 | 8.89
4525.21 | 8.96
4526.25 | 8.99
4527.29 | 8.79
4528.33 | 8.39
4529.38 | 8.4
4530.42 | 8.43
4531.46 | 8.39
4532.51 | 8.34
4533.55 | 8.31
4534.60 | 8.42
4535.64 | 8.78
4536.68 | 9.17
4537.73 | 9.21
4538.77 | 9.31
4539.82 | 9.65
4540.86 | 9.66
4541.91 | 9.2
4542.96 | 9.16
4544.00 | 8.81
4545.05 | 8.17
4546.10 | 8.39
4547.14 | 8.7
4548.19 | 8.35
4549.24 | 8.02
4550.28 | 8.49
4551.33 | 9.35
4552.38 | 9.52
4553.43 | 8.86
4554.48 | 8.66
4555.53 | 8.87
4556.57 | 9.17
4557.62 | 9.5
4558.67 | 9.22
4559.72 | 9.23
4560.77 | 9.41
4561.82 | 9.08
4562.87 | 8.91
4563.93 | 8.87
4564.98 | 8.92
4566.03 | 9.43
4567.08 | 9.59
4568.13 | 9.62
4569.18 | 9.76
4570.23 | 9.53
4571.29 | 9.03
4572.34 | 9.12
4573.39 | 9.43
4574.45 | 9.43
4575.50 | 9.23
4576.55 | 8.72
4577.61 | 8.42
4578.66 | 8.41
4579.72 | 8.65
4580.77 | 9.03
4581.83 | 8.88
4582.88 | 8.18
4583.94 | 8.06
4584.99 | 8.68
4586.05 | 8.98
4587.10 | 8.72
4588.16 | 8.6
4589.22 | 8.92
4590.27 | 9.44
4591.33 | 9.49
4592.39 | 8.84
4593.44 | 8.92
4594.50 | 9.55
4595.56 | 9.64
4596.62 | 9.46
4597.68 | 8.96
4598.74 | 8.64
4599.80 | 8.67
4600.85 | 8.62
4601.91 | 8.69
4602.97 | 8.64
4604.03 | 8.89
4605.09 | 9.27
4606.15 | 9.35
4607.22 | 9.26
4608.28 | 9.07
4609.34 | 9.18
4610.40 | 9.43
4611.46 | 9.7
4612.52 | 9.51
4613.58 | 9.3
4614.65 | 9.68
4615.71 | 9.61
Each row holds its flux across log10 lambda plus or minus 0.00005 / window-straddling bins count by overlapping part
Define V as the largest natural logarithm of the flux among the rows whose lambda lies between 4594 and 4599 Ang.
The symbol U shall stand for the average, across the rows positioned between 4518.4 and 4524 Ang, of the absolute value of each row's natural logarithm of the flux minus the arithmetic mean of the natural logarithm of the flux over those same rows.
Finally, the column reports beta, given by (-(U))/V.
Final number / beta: -0.0103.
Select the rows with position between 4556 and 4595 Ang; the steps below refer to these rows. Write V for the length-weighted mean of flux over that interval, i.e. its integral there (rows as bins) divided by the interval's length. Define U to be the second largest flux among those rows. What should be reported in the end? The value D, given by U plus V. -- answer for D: 18.7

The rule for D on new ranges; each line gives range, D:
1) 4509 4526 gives 18.9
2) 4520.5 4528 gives 17.9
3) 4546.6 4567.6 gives 18.5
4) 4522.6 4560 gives 18.5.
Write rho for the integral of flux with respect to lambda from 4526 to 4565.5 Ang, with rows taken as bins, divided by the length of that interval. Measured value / 8.870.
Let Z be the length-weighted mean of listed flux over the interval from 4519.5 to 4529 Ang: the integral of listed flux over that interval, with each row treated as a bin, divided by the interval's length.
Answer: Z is 8.89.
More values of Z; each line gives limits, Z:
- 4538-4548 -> 8.99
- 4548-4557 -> 8.83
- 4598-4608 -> 8.90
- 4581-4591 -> 8.74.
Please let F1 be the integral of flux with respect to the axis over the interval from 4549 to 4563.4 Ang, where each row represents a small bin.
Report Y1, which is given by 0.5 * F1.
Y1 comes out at 65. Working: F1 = 130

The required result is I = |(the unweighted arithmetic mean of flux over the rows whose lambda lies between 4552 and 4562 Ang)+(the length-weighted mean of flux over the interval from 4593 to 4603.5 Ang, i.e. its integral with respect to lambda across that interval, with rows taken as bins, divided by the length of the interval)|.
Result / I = 18.1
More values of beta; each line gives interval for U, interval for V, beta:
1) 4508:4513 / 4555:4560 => -0.0179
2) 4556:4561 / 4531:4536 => -0.0059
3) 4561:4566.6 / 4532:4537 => -0.0084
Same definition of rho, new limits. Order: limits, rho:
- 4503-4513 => 9.245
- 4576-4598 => 8.883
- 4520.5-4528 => 8.934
